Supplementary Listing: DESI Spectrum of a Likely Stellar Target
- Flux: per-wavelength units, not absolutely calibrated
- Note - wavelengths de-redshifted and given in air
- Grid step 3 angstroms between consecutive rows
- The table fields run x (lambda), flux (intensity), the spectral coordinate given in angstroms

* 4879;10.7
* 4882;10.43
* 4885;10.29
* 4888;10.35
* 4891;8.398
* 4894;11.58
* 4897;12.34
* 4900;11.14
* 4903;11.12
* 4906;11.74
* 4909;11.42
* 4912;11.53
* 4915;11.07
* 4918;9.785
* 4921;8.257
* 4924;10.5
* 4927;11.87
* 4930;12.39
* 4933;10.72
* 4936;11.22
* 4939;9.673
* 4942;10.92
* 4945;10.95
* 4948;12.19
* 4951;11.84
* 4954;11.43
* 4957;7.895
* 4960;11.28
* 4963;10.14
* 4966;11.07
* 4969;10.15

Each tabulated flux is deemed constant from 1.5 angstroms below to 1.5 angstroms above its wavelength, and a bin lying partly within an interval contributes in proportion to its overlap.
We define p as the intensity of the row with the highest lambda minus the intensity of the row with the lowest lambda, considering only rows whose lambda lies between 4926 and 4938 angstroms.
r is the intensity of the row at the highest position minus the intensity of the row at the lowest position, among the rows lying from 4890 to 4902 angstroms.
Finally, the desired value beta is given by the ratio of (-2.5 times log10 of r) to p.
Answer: 1.7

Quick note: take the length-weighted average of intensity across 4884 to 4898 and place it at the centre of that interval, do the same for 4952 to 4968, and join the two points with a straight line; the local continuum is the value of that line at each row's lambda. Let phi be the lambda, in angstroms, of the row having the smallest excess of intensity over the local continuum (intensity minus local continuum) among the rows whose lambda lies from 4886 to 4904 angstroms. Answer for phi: 4891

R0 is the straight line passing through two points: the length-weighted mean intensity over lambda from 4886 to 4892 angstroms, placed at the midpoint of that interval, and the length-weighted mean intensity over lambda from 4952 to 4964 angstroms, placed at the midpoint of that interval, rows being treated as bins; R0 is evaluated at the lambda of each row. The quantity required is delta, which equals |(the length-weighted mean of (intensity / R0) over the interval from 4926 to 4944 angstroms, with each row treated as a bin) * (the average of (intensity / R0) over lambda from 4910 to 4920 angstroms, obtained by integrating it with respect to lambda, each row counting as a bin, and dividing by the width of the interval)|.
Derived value 1.21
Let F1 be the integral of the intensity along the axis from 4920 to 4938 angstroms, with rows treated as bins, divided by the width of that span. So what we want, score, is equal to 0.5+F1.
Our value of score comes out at 11.4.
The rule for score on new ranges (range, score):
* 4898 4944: 11.4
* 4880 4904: 11.2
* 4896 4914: 12.0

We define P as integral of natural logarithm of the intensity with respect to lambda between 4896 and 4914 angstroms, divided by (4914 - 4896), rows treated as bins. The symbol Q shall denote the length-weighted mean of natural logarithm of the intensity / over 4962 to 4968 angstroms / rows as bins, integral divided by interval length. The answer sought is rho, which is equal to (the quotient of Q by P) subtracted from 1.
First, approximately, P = 2.44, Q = 2.36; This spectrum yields 0.03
